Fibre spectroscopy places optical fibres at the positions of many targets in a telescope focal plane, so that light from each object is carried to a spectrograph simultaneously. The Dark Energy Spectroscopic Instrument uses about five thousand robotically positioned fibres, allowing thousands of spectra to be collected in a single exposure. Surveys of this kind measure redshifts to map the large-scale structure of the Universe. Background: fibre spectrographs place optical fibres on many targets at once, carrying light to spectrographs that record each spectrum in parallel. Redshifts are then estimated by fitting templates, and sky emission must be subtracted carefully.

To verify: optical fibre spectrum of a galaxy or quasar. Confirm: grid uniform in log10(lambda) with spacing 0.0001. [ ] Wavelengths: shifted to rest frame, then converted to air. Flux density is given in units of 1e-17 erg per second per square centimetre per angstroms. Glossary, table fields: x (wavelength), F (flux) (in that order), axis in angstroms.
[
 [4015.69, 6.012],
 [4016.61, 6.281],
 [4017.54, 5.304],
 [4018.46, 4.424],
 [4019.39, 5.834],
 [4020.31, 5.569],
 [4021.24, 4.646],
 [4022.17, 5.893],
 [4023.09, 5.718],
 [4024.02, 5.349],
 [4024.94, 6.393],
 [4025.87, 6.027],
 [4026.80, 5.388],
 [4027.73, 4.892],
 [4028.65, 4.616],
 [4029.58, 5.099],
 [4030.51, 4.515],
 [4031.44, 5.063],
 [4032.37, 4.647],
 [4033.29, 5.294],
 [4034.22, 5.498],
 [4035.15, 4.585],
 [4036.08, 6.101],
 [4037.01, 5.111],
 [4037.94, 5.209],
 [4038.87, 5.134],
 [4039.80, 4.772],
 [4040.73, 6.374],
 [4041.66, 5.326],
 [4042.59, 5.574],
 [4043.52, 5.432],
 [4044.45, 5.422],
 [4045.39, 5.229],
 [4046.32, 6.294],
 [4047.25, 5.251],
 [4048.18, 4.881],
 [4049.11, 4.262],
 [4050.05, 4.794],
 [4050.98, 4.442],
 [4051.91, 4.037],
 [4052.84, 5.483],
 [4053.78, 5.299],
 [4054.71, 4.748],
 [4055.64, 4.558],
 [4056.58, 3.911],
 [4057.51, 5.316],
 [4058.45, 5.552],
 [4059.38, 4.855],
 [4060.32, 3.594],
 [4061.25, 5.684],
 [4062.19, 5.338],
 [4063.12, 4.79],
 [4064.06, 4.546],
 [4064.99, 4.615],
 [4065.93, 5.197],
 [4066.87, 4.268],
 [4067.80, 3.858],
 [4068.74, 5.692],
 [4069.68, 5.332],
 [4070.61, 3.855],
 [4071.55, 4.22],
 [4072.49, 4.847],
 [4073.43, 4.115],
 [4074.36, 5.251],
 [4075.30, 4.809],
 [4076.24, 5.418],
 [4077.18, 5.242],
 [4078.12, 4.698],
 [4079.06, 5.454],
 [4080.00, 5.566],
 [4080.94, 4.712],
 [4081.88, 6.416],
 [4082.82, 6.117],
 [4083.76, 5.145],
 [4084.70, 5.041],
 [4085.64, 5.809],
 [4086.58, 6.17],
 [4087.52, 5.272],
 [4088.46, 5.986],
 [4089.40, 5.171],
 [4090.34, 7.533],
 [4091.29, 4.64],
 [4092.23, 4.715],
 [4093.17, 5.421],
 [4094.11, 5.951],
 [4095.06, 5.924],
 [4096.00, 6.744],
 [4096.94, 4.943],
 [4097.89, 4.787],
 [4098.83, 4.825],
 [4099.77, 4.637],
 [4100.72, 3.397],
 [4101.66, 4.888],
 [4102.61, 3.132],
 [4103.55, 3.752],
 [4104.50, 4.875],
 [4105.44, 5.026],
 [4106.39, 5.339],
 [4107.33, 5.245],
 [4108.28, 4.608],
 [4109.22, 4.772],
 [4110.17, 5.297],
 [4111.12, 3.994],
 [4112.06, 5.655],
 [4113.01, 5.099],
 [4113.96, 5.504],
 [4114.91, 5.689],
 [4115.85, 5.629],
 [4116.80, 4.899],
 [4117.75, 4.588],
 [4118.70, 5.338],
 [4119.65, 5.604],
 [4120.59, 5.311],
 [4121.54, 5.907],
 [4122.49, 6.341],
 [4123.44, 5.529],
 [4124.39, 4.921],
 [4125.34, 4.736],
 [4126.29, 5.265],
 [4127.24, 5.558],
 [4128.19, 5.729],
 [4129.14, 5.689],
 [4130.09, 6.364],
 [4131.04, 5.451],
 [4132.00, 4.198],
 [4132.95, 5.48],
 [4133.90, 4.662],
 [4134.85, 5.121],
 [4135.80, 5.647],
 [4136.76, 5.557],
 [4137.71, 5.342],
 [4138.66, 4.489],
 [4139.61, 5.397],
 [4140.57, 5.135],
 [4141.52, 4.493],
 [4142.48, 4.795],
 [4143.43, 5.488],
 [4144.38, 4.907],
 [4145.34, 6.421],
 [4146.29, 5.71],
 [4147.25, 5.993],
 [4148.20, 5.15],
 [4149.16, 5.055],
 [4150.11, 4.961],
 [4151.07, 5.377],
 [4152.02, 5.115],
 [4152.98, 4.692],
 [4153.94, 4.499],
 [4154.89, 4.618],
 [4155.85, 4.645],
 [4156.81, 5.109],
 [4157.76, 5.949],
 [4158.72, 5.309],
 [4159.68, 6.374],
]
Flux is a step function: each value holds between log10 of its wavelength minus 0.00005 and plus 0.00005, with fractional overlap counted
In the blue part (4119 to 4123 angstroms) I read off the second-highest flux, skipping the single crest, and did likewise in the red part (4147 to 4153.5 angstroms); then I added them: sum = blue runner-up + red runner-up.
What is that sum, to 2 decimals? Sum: 11.28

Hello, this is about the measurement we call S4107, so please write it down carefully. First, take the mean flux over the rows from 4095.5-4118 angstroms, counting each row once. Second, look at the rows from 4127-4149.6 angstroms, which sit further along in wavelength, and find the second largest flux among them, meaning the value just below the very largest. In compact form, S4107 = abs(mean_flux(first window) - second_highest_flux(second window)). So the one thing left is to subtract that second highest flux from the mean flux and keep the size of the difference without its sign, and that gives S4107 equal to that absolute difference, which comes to 1.5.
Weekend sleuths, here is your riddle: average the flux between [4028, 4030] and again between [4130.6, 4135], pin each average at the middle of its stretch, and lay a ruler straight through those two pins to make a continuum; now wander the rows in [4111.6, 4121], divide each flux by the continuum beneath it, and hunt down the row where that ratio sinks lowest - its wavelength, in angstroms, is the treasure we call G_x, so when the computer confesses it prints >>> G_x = 4117.75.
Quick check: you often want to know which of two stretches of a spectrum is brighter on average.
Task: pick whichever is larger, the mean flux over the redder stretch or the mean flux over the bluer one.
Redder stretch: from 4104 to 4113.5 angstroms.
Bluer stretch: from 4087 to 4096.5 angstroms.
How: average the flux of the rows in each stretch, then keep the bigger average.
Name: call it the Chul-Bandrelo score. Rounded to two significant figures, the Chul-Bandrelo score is 5.7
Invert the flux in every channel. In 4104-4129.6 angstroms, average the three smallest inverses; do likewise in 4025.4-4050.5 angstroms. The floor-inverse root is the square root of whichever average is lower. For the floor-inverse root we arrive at 0.400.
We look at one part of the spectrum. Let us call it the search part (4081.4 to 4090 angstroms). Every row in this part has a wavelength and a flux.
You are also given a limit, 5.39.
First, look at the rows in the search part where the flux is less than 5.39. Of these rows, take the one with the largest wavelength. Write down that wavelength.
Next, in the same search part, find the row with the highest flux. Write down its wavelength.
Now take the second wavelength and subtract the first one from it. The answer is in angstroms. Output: -7.5 angstroms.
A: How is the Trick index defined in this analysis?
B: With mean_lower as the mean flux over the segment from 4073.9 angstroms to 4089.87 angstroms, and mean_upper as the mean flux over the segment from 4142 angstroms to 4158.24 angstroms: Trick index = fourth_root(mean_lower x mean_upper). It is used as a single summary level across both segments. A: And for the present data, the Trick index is 2.31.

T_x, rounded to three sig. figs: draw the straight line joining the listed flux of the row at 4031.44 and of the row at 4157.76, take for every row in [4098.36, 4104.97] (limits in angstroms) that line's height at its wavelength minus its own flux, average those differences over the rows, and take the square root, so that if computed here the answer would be 1.16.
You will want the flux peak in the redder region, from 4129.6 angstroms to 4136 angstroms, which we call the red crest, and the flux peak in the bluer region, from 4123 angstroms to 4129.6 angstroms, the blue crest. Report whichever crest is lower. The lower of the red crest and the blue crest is 5.7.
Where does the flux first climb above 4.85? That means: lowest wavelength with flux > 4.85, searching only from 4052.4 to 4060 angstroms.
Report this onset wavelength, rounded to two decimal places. 4052.84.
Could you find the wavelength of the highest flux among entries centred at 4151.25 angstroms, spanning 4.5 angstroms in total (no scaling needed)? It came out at 4151.07 angstroms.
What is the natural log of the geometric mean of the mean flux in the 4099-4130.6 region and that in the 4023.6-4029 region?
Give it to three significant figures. 1.66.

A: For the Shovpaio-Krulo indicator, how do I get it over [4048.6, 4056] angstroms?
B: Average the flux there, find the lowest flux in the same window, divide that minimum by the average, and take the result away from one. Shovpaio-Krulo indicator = 0.14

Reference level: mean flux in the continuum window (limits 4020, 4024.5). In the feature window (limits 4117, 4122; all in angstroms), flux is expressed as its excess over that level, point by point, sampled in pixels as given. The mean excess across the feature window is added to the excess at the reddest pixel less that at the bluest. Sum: 1.2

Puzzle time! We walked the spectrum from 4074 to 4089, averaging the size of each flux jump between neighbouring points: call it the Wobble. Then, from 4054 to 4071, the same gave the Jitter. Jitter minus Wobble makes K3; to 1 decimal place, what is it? 0.2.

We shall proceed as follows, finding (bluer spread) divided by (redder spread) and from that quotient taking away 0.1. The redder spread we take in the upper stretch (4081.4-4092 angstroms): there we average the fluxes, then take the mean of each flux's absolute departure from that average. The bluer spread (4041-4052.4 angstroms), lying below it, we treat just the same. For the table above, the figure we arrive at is 0.68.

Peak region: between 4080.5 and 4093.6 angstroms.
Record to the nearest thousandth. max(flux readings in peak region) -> 7.533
